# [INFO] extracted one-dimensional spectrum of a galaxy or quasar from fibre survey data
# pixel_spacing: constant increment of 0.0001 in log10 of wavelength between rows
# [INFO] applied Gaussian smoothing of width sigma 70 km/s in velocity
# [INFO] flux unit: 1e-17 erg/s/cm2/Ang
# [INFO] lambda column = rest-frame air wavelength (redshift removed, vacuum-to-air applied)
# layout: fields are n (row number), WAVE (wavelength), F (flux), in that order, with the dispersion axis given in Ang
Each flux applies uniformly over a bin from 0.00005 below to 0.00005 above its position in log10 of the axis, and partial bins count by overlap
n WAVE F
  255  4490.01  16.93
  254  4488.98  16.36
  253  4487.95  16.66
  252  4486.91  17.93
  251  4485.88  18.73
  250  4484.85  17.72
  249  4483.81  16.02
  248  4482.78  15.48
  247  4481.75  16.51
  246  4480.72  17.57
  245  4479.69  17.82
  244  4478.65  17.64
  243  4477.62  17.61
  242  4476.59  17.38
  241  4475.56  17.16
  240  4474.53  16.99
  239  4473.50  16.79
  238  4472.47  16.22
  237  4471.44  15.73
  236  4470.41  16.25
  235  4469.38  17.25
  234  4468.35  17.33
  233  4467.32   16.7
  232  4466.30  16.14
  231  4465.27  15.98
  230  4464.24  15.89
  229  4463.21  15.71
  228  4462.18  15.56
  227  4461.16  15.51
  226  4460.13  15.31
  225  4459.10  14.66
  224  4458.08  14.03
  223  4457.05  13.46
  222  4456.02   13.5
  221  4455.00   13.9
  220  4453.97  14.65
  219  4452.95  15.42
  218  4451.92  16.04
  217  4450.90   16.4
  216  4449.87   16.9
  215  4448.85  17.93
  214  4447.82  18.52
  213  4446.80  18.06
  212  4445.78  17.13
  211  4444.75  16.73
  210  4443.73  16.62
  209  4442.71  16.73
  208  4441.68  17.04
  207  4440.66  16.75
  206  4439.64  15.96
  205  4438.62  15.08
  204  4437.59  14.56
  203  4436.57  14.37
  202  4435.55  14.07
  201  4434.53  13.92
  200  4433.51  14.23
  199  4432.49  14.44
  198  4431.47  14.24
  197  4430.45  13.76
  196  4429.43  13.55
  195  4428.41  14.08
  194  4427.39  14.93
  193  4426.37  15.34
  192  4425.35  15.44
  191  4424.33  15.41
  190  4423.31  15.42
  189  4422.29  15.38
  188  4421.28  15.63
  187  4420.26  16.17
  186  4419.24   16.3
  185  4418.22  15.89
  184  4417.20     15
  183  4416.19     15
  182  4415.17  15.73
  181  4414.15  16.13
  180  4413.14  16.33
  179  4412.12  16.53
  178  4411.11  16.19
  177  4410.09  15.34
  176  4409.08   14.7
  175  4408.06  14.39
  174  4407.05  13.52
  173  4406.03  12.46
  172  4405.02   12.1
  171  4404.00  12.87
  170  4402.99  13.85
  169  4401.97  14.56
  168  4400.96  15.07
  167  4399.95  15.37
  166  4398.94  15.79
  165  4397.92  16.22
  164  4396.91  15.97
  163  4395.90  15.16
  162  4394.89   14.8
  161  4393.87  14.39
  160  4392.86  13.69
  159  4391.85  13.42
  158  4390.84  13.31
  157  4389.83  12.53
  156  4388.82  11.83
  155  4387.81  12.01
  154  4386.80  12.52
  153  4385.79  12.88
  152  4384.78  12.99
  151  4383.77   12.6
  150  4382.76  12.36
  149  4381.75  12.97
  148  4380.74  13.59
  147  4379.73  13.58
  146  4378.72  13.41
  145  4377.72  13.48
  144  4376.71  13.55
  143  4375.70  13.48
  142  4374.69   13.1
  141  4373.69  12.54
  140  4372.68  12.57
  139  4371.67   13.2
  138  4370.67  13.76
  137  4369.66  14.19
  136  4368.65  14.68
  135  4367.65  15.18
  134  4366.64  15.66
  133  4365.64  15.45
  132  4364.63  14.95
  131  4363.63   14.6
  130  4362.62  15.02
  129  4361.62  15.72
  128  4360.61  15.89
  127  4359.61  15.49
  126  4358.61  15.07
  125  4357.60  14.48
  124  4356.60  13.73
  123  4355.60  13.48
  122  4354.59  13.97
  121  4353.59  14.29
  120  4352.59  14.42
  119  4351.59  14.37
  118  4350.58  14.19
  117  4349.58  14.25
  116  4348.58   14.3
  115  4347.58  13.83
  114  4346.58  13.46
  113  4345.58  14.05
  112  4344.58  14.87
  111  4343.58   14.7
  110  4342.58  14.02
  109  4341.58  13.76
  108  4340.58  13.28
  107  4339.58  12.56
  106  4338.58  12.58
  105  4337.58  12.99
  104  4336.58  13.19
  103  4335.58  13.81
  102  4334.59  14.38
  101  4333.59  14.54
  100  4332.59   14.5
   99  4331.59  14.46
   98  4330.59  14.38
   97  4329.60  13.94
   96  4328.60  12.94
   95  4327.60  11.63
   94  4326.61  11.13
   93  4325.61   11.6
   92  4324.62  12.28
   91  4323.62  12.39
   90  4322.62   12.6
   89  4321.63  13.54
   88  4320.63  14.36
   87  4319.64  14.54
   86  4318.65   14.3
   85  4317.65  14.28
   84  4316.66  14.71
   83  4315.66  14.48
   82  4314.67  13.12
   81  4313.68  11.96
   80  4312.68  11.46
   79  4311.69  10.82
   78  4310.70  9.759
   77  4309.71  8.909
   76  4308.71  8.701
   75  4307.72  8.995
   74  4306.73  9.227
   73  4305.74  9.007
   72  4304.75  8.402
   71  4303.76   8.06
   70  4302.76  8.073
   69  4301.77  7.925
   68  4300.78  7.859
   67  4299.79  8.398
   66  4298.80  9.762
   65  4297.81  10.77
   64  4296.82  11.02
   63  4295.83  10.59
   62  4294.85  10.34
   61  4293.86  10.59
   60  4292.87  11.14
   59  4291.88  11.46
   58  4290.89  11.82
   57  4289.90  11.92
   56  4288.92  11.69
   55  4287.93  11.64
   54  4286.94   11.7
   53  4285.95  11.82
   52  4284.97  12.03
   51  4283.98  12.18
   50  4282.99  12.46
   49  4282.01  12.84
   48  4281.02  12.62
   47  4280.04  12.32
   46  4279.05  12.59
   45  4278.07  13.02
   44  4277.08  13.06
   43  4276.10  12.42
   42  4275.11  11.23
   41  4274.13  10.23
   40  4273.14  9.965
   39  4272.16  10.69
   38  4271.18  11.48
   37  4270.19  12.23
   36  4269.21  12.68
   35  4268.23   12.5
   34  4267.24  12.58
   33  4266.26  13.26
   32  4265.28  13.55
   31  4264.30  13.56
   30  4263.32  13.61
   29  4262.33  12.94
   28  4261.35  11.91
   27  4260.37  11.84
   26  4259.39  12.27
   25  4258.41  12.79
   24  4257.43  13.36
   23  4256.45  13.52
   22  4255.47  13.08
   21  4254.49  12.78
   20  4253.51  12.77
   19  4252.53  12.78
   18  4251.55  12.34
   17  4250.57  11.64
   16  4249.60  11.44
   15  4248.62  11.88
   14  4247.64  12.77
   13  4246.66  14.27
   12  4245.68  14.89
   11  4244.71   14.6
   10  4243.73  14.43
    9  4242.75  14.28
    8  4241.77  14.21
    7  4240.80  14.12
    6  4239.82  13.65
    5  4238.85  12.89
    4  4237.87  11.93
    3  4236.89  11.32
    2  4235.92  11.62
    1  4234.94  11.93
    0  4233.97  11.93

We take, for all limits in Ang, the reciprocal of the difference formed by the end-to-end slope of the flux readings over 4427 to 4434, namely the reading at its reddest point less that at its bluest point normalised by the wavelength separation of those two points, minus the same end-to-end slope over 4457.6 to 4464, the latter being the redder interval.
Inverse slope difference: -2.3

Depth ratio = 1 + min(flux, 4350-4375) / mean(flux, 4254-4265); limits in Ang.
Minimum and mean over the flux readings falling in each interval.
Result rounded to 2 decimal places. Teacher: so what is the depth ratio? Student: 1.97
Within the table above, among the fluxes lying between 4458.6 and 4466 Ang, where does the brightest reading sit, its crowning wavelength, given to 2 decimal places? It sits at 4465.27 Ang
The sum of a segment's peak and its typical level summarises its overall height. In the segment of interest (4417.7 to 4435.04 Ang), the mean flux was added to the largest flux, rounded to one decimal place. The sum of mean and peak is 31.2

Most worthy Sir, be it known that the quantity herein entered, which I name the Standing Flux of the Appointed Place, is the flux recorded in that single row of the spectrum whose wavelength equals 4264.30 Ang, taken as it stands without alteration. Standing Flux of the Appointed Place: 13.56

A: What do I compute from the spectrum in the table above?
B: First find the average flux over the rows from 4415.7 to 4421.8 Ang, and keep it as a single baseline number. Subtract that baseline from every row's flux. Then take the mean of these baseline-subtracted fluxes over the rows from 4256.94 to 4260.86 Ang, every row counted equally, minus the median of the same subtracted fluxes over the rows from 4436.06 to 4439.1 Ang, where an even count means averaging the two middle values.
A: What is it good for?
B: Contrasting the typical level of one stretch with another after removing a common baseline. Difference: -2.0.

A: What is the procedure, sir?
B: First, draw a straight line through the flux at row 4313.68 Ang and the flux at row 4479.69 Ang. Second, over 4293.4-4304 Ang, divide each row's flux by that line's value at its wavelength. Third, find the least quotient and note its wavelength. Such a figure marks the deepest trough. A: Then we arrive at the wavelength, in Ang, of 4300.78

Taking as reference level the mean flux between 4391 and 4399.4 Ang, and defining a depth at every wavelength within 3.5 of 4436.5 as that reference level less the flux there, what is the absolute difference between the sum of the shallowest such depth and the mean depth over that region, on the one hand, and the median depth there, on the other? 1.3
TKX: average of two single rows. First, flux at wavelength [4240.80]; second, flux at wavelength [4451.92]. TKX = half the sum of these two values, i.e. 15.1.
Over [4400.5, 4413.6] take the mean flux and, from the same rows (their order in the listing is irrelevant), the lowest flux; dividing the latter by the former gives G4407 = 0.84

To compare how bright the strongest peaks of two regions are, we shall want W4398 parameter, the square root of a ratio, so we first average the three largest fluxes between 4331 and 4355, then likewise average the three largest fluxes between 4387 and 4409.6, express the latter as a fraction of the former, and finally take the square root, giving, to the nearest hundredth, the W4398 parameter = 1.04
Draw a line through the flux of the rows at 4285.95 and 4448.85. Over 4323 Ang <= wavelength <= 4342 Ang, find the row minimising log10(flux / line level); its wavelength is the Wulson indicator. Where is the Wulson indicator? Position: 4326.61 Ang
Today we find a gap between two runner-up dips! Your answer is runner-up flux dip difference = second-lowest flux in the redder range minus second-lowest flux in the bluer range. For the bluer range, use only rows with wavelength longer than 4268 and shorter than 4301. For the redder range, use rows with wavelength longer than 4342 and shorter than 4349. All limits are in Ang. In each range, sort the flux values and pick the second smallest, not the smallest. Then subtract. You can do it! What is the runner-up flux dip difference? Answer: 5.4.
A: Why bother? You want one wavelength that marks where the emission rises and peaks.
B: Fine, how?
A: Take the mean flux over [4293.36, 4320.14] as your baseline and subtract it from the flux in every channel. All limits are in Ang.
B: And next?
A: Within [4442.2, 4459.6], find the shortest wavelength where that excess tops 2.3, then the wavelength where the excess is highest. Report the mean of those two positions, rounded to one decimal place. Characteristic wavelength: 4445.3 Ang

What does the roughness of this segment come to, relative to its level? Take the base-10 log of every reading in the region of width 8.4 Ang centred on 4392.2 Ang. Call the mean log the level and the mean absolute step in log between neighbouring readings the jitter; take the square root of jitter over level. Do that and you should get 0.117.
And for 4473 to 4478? 0.065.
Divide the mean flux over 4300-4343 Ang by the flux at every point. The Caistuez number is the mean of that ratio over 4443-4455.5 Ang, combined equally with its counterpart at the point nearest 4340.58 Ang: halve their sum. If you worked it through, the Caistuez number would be 0.82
